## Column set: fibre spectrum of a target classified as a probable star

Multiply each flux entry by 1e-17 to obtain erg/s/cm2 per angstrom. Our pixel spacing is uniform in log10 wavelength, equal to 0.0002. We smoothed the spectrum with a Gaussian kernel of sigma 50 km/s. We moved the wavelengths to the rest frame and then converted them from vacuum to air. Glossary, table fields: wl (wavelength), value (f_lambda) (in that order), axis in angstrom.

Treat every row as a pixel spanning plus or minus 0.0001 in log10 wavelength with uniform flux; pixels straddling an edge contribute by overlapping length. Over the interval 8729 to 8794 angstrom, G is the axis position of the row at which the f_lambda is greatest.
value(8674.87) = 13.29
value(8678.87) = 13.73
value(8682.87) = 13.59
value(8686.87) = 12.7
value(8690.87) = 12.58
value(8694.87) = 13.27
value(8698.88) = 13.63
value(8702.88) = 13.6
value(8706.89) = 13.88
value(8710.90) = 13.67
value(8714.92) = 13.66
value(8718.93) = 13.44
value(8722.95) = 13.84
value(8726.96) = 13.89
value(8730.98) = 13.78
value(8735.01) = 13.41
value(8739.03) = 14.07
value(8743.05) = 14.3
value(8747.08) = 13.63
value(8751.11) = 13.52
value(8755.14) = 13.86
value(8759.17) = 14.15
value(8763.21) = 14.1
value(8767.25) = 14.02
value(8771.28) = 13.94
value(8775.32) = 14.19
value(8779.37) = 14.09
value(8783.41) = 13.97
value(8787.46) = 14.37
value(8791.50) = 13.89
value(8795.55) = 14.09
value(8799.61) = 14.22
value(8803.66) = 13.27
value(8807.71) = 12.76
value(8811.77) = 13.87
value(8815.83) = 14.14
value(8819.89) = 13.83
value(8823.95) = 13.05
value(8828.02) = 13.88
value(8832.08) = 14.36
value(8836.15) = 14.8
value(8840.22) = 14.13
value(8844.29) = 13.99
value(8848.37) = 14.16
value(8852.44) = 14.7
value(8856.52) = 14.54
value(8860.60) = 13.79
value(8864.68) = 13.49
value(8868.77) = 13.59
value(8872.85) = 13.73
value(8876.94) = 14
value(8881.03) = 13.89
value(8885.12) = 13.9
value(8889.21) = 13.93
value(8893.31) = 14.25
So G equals 8787.46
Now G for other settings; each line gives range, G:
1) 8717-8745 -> 8743.05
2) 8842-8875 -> 8852.44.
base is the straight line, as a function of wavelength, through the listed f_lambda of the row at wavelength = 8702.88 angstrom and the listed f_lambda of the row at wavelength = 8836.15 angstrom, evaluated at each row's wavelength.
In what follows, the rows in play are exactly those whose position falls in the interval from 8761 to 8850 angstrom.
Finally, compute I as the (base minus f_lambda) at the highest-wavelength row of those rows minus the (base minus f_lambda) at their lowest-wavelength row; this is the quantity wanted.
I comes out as 0.7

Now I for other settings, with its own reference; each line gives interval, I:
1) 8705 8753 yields 0.8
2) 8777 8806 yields 1.0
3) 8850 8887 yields 1.1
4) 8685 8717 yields -0.7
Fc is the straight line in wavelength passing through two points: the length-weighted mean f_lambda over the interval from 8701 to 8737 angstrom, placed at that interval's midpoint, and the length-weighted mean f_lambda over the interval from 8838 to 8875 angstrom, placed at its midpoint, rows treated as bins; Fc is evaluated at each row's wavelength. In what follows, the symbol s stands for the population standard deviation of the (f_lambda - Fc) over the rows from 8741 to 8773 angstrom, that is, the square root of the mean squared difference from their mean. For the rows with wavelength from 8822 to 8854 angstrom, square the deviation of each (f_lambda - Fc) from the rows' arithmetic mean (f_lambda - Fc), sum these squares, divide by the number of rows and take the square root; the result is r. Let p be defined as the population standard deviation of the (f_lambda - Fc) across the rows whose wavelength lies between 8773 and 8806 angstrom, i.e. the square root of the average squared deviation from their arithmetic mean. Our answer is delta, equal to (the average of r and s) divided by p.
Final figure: 1.14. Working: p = 0.32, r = 0.50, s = 0.24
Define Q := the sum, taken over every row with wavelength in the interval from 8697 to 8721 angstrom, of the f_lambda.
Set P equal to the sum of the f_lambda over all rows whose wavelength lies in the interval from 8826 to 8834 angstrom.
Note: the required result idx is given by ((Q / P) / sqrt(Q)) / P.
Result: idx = 0.011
